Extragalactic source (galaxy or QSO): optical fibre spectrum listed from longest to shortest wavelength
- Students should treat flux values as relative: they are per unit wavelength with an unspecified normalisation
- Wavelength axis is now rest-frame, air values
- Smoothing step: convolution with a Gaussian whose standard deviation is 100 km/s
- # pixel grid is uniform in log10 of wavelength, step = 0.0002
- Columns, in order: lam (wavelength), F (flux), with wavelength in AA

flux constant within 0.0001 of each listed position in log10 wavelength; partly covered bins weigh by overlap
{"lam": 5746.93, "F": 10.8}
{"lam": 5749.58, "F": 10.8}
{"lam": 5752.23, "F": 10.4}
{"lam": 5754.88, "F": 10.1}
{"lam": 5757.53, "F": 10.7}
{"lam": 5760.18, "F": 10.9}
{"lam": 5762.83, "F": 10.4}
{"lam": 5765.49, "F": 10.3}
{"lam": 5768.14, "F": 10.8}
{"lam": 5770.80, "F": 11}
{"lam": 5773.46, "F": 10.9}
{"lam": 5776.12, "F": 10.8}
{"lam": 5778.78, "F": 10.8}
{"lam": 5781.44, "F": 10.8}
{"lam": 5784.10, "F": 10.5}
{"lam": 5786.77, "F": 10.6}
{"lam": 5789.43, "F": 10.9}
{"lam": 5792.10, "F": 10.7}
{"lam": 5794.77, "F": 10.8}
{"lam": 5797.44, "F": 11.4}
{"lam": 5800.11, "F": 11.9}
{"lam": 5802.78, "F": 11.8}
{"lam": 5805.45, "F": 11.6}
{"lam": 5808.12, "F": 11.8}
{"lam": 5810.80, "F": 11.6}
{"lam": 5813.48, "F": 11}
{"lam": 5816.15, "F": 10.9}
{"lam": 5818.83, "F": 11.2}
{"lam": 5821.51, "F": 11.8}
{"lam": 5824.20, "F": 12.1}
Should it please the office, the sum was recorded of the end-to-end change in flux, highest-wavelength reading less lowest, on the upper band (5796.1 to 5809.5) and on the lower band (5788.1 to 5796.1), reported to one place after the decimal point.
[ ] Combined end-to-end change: 0.3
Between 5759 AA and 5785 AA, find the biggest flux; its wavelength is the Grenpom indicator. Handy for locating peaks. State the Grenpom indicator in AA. 5770.80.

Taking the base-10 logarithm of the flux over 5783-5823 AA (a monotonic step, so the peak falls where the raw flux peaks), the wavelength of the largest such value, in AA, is 5800.11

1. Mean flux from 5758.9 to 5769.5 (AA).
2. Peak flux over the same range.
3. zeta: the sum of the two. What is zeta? 21.5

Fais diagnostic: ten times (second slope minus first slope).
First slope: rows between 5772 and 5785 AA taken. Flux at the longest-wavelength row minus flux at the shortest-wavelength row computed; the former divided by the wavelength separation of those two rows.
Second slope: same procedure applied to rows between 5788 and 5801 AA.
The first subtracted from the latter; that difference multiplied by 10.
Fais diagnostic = 1.3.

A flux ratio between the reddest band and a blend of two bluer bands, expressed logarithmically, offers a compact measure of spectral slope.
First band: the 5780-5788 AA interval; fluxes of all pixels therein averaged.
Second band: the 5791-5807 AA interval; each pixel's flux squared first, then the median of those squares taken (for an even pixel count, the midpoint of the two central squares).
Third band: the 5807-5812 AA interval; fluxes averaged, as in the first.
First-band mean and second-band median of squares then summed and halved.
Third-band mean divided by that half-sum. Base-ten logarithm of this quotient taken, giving -0.786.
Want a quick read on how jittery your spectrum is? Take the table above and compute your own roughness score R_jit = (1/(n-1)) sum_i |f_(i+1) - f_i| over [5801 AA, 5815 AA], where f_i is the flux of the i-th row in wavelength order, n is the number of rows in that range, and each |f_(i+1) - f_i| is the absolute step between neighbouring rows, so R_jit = 0.300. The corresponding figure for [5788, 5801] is 0.350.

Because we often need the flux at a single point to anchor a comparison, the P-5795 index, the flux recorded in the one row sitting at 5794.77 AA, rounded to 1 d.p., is 10.8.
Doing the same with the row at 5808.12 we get 11.8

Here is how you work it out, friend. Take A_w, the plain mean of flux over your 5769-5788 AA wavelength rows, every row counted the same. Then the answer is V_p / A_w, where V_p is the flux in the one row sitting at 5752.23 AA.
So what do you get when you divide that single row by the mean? 0.97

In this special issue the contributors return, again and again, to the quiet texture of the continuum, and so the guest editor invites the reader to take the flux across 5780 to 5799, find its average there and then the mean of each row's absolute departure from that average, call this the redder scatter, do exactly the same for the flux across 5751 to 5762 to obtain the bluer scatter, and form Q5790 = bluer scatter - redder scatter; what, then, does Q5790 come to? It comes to 0.08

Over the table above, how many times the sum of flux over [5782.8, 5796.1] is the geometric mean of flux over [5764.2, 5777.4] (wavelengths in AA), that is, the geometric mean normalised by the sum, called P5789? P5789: 0.201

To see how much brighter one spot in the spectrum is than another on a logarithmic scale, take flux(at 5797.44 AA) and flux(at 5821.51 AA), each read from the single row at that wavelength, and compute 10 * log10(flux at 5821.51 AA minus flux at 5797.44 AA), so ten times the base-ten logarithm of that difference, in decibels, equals -4.0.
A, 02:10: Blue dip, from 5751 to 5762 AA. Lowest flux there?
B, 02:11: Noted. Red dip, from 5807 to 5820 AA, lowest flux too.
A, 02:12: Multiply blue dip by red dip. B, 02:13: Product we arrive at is 110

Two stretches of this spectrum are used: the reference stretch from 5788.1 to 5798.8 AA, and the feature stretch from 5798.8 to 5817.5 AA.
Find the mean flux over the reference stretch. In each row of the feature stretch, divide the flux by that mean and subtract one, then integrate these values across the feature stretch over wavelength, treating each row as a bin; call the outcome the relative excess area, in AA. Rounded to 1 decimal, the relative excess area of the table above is 1.0 AA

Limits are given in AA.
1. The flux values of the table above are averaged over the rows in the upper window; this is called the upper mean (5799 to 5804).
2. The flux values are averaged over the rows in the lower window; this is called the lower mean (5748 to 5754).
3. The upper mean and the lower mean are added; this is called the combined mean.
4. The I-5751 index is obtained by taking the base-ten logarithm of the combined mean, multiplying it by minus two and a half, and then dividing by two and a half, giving -1.35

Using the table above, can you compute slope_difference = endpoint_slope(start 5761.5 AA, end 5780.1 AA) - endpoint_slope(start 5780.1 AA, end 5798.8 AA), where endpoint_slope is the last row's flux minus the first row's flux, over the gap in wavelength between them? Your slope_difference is -0.01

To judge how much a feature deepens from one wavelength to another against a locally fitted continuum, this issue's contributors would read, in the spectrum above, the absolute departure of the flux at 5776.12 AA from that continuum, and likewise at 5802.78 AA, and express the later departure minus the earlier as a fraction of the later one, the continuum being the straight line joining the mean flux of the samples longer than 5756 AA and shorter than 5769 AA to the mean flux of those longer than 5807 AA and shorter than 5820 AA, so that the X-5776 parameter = 1.0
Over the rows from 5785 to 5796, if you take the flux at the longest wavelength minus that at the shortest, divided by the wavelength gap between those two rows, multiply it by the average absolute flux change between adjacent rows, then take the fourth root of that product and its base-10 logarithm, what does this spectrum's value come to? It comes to -0.58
